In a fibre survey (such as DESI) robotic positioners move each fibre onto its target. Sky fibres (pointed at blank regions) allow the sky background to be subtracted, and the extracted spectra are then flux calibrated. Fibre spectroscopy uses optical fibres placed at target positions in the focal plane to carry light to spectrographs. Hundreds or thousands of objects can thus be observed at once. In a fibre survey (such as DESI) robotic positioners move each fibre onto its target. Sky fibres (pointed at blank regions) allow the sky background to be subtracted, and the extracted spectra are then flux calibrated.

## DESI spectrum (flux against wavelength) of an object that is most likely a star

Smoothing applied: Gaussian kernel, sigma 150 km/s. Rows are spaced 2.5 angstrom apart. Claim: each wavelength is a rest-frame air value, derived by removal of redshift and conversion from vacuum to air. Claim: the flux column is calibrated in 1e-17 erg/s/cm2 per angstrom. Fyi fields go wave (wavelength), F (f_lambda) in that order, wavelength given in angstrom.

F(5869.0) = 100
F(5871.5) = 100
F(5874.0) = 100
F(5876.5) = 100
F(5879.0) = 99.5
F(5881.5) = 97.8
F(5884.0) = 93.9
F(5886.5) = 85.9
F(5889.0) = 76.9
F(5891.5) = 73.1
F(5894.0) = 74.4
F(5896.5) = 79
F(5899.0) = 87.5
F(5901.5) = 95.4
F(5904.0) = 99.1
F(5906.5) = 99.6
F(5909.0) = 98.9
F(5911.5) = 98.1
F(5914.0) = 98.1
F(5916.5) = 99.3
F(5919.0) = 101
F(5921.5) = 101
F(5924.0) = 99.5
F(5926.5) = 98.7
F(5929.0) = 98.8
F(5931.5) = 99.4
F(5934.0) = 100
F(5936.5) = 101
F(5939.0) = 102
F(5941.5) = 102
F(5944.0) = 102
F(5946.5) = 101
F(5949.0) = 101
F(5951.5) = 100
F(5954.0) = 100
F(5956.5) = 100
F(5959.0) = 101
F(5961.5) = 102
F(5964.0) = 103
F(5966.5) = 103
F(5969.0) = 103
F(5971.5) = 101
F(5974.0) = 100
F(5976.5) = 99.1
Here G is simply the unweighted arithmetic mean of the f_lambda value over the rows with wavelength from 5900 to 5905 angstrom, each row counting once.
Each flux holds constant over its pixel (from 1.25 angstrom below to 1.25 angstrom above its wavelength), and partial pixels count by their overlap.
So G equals 97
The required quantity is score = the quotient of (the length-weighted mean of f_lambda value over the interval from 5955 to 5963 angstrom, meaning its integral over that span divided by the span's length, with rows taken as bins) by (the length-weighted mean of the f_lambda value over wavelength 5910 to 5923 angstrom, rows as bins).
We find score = 1.02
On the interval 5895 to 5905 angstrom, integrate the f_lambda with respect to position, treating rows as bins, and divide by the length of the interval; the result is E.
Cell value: 90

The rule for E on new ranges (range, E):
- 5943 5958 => 101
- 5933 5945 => 101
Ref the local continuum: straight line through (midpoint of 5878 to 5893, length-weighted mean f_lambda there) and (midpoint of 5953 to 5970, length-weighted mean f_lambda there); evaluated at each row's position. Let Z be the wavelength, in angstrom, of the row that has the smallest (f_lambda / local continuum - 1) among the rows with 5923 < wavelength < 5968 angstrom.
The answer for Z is 5956.5 angstrom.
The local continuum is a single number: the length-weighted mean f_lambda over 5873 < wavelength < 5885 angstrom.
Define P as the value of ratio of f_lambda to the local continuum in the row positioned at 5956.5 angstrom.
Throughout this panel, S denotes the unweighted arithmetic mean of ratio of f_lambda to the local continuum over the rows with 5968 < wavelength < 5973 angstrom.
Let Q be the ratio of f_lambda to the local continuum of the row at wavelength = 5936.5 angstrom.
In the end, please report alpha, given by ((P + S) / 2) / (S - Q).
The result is 101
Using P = 1.02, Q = 1.03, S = 1.038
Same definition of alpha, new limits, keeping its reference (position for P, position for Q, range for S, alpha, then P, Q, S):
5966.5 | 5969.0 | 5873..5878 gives -34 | 1.05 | 1.05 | 1.017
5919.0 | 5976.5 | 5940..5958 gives 57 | 1.03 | 1.01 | 1.026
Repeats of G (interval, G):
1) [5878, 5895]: 86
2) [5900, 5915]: 98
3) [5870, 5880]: 100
